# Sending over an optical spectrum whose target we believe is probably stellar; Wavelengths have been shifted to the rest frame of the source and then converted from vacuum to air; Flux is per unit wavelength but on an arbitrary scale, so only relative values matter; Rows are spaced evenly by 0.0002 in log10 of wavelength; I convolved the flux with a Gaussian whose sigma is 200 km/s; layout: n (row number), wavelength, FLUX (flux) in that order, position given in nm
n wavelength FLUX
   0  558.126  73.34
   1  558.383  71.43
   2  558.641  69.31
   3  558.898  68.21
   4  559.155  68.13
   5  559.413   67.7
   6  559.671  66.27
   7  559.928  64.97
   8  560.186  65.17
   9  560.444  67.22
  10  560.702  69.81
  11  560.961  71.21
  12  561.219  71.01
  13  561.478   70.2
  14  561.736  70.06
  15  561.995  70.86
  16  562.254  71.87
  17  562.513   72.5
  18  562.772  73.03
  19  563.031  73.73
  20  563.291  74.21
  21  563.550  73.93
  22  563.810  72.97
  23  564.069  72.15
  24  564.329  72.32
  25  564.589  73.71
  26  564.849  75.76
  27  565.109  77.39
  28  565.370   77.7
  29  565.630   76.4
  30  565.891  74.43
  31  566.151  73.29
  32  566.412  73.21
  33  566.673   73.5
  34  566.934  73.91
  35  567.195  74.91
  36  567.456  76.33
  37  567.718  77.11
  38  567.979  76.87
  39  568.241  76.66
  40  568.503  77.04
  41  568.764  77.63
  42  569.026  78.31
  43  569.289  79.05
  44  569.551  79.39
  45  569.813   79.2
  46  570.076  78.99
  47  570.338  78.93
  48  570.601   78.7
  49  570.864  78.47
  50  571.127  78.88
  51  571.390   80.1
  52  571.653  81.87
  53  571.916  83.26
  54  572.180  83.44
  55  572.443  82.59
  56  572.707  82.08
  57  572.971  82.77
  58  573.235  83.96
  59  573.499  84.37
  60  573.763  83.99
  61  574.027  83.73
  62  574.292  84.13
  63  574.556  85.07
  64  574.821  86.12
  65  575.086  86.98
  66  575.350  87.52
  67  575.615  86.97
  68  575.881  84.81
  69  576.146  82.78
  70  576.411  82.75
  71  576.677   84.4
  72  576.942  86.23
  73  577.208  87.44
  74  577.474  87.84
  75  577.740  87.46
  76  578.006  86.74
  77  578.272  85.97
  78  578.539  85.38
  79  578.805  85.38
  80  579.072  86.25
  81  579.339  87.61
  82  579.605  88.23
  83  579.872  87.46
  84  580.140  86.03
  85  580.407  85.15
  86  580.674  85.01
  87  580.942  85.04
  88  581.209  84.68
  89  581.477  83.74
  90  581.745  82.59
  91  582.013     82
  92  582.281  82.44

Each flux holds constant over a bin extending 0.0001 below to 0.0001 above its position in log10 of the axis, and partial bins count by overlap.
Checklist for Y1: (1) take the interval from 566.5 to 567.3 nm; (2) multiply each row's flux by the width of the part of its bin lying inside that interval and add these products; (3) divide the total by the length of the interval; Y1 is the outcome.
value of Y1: 74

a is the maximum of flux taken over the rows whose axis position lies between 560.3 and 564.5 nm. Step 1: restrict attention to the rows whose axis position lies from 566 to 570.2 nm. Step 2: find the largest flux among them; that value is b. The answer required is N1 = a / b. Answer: 0.93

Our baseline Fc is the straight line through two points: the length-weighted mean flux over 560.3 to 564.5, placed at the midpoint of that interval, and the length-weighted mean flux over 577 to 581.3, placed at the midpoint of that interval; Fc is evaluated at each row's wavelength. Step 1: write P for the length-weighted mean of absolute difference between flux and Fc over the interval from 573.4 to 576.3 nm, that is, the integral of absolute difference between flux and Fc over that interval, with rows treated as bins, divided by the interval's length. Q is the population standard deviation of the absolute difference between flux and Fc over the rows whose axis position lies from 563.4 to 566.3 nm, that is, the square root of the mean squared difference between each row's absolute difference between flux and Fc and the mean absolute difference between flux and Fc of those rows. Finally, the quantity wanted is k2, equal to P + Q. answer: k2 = 3.8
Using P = 2.7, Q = 1.10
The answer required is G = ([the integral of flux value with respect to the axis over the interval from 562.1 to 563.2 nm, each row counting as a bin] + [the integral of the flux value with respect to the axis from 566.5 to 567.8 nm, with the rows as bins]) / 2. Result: 89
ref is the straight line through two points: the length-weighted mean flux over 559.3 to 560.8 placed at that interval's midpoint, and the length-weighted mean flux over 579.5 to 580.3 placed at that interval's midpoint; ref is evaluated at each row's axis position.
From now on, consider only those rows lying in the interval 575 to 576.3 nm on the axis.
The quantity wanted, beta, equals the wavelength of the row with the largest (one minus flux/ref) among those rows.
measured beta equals 576.146 nm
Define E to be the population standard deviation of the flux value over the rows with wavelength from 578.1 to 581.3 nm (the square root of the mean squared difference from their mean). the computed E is 1.1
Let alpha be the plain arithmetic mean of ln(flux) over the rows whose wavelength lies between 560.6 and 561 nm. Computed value 4.26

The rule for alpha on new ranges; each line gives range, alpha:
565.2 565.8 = 4.34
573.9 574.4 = 4.43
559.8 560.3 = 4.18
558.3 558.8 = 4.25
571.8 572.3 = 4.42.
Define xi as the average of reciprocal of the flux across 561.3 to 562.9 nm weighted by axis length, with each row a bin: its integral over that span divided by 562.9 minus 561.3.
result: 0.0140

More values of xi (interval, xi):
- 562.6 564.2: 0.0136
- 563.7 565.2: 0.0135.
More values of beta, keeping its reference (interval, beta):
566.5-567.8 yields 566.673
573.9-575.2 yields 574.027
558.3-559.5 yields 559.413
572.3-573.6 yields 572.707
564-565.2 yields 564.329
